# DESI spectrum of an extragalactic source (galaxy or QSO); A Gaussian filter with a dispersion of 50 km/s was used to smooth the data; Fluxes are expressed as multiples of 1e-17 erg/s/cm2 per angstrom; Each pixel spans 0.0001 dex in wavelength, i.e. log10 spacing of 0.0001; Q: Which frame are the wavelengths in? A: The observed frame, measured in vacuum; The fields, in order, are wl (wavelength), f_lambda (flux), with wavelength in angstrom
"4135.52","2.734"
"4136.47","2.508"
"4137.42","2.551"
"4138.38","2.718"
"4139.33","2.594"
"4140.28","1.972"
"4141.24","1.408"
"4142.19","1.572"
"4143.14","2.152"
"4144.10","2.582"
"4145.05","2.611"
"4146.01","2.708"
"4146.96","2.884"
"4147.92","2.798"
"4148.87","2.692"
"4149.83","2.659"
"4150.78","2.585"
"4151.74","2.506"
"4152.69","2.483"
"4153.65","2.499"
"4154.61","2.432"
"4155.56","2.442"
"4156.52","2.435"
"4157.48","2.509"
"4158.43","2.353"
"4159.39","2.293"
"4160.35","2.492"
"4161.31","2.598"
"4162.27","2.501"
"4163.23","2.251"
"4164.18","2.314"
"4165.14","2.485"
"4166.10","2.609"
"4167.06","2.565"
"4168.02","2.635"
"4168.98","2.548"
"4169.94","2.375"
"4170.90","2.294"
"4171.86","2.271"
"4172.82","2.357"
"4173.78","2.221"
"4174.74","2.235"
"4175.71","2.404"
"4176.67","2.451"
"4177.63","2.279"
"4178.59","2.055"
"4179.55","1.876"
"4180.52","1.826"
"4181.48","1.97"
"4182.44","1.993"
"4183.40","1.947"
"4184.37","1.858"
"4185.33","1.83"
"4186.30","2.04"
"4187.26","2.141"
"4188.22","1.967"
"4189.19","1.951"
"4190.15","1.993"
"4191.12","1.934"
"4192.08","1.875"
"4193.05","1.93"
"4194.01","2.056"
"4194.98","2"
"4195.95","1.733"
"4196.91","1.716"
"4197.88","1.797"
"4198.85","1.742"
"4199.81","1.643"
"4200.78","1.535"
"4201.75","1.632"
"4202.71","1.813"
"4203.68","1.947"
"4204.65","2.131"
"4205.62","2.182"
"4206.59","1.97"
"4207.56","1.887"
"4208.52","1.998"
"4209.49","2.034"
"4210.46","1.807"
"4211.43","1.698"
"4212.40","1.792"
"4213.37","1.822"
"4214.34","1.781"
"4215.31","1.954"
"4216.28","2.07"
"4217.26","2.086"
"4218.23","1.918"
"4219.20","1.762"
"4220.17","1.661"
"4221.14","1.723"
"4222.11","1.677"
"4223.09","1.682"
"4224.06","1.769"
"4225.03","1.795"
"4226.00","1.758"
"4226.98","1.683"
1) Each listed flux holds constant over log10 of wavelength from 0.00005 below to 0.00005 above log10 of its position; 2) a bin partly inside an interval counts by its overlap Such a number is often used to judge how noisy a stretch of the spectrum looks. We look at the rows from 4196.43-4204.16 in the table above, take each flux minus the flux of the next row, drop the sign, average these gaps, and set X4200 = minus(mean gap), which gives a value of -0.11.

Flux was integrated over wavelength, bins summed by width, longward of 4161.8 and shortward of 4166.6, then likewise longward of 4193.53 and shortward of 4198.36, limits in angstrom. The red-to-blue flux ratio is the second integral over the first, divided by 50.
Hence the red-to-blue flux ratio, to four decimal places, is 0.0154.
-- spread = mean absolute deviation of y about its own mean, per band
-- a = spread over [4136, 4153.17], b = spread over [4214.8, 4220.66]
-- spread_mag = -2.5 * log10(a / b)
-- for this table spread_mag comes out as -0.88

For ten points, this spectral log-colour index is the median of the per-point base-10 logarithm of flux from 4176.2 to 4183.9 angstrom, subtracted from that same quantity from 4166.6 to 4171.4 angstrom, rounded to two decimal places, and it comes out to 0.11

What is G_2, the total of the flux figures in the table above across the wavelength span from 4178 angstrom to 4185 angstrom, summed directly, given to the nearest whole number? 14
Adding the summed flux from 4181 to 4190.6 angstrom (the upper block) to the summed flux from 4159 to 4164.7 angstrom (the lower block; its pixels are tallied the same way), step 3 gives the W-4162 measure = 34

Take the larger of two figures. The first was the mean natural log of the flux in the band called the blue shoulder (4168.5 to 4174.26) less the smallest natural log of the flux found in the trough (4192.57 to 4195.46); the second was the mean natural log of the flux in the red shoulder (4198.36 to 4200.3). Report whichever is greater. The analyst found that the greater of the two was 0.526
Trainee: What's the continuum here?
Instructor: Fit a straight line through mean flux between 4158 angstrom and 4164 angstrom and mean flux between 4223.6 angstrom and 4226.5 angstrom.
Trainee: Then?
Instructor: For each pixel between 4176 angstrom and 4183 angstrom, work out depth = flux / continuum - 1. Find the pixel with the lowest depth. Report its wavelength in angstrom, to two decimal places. 4180.52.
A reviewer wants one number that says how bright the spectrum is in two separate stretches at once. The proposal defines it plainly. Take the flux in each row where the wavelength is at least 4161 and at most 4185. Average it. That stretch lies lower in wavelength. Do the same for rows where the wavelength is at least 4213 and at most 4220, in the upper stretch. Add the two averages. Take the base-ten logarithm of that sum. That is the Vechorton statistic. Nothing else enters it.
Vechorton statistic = 0.62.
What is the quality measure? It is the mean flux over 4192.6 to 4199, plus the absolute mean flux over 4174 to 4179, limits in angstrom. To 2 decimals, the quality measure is 4.14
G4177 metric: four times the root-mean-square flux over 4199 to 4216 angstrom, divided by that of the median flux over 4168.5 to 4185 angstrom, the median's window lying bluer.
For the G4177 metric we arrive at 3.3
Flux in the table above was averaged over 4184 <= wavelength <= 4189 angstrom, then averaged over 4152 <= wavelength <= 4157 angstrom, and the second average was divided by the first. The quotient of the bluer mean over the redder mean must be 1.25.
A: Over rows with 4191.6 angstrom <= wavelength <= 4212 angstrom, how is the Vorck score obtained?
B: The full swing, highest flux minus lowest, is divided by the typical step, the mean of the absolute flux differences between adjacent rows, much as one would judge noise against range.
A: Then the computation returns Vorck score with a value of 5.7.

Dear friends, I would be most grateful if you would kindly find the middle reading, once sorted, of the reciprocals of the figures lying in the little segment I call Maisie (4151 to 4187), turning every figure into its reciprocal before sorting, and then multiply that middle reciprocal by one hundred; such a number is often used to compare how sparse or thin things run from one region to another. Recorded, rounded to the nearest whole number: 42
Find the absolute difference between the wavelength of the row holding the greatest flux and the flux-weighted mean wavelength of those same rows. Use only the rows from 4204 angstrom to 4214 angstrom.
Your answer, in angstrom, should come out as 3.2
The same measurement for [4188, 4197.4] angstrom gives 1.5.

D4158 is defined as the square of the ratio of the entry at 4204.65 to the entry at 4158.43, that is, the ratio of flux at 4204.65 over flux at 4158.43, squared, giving 0.82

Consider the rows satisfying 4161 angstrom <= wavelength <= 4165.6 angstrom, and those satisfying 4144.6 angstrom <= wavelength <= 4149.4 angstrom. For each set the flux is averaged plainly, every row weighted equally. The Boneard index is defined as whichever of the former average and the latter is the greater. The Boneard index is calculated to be 2.7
